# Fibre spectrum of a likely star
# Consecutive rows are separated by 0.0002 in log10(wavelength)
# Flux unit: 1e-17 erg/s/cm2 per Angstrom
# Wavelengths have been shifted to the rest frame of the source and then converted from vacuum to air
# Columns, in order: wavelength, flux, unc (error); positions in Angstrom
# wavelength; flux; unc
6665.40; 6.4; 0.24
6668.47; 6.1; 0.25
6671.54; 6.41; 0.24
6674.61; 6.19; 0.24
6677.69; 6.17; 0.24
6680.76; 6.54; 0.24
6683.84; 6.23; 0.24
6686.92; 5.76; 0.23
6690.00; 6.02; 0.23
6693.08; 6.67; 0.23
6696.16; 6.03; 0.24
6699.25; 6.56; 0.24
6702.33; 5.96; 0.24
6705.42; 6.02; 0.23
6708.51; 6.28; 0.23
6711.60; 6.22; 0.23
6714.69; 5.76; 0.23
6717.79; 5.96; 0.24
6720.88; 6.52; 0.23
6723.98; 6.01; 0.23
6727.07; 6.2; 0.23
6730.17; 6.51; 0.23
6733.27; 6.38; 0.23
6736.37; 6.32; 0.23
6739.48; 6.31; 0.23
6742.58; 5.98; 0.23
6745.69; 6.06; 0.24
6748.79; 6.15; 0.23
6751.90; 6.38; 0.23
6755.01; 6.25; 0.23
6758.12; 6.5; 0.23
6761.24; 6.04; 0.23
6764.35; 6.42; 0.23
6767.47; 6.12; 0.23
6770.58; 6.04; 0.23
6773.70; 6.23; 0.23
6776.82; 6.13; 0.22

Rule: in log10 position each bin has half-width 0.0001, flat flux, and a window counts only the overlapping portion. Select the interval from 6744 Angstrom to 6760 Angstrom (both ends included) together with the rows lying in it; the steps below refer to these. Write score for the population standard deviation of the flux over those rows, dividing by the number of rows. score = 0.157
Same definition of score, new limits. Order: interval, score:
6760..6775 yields 0.143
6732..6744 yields 0.157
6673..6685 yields 0.150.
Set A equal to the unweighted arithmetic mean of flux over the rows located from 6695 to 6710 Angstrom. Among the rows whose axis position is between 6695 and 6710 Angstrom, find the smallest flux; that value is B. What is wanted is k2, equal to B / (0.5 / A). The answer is 74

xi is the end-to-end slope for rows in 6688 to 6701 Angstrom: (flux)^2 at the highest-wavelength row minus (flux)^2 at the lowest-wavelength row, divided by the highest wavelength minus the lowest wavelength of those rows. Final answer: 0.73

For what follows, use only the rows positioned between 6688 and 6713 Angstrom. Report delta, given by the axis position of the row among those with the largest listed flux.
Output 6693.08 Angstrom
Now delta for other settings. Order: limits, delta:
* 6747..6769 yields 6758.12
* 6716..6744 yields 6720.88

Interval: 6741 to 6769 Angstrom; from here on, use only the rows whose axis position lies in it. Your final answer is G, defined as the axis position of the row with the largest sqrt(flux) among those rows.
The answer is 6758.12 Angstrom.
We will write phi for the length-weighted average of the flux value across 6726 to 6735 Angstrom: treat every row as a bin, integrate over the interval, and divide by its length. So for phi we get 6.37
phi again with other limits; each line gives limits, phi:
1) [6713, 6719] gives 5.86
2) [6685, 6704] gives 6.17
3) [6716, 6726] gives 6.16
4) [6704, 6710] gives 6.15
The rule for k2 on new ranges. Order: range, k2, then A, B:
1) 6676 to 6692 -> 71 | 6.14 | 5.76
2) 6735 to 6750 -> 74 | 6.16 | 5.98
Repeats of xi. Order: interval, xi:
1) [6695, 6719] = -0.04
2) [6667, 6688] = -0.22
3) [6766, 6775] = 0.22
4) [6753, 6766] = 0.23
